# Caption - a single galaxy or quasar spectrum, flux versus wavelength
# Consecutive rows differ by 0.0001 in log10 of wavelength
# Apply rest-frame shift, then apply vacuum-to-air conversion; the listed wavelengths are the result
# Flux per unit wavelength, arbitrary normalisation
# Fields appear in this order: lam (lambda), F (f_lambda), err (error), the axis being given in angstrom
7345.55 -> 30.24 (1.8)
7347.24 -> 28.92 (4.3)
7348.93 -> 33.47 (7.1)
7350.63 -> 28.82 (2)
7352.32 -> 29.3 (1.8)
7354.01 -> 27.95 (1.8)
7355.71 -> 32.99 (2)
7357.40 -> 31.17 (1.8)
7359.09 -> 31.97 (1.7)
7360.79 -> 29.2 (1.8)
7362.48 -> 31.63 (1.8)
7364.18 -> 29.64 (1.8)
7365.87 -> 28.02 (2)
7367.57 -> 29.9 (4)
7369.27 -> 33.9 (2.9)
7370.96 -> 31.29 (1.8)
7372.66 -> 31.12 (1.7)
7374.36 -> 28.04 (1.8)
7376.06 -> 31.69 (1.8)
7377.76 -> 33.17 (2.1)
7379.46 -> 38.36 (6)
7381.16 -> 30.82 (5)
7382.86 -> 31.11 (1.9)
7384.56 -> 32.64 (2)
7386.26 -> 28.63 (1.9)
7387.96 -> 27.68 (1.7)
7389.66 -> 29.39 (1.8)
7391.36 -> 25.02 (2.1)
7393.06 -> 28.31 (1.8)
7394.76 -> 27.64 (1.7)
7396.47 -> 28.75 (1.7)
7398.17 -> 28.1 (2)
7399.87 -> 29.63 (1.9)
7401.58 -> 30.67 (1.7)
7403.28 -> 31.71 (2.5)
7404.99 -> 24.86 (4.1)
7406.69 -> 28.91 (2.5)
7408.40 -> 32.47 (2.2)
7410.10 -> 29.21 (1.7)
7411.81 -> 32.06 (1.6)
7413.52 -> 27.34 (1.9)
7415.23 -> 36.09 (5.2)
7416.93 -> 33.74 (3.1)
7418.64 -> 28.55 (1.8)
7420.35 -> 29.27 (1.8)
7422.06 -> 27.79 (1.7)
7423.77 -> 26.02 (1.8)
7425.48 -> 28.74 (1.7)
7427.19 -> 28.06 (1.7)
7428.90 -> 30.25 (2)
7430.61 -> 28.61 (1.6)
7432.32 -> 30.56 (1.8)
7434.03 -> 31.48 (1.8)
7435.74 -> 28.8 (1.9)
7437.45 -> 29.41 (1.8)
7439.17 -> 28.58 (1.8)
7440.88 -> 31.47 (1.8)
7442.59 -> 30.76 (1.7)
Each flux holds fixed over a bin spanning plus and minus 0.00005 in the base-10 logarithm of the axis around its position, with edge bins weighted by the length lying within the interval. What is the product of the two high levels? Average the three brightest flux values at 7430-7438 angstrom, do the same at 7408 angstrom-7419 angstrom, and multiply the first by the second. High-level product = 1039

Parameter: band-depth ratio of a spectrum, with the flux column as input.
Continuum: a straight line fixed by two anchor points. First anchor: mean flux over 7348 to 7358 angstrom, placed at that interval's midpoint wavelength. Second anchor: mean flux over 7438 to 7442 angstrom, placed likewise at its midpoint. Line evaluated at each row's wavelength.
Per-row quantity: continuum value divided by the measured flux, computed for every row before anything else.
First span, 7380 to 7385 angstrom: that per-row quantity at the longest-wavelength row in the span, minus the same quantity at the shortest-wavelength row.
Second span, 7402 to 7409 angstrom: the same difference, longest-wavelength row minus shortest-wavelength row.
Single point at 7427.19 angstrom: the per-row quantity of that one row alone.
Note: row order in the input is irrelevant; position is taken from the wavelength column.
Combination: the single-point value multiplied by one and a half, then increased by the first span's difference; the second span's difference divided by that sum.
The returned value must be -0.02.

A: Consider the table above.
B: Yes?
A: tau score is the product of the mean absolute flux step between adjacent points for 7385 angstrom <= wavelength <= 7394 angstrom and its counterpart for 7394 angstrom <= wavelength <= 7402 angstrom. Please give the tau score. 2.8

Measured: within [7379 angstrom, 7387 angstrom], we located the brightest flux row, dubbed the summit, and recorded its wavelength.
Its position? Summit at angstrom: 7379.46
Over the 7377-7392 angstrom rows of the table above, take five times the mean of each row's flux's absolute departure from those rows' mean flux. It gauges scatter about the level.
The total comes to 14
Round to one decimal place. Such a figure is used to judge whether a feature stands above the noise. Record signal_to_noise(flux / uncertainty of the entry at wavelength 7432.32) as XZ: 17.0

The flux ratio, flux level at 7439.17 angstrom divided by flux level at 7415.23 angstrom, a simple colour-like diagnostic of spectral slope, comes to 0.79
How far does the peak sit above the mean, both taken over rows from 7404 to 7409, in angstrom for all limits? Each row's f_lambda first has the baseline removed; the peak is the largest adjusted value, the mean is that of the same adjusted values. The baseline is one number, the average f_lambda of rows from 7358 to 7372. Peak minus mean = 4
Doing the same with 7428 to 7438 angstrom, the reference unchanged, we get 2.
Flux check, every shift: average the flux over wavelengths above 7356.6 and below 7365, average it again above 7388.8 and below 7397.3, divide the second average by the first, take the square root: 0.95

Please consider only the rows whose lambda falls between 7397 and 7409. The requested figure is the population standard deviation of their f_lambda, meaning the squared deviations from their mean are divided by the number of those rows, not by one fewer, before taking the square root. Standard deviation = 2.36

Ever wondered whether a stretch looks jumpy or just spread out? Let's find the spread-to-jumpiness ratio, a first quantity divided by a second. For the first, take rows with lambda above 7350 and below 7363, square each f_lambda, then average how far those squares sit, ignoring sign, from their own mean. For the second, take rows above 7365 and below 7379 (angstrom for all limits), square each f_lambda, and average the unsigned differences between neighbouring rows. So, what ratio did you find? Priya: 0.64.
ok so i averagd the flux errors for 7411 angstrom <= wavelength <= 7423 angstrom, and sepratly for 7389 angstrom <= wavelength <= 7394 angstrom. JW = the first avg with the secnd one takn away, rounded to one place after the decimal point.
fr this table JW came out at 0.5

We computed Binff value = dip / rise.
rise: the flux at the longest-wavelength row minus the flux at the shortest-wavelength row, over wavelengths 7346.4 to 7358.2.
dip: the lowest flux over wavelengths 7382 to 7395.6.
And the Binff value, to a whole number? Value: 11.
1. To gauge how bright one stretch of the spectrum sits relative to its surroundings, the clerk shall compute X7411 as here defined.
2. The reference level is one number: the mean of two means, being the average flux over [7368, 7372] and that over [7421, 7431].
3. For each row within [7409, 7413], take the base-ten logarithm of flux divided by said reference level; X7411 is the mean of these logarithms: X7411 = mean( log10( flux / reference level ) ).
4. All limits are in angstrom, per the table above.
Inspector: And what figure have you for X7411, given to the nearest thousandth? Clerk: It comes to 0.003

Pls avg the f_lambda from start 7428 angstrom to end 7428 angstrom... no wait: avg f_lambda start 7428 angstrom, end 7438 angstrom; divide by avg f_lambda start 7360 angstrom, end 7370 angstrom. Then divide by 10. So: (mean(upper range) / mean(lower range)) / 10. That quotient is 0.098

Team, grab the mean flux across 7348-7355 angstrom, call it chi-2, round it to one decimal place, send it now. 29.9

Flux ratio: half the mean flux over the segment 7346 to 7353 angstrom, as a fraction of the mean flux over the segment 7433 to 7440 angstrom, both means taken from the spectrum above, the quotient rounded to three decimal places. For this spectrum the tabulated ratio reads 0.509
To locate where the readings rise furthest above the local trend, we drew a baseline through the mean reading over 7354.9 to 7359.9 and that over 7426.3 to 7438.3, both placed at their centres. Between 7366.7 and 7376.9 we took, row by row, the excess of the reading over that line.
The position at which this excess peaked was 7369.27 angstrom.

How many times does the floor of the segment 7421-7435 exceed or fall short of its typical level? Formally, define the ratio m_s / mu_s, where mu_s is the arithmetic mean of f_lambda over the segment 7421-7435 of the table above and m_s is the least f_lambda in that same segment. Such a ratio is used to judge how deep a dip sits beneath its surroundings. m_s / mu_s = 0.899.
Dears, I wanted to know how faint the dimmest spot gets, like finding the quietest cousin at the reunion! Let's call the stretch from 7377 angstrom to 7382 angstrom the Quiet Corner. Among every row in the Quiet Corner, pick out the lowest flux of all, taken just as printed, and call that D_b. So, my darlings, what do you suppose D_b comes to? 30.82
